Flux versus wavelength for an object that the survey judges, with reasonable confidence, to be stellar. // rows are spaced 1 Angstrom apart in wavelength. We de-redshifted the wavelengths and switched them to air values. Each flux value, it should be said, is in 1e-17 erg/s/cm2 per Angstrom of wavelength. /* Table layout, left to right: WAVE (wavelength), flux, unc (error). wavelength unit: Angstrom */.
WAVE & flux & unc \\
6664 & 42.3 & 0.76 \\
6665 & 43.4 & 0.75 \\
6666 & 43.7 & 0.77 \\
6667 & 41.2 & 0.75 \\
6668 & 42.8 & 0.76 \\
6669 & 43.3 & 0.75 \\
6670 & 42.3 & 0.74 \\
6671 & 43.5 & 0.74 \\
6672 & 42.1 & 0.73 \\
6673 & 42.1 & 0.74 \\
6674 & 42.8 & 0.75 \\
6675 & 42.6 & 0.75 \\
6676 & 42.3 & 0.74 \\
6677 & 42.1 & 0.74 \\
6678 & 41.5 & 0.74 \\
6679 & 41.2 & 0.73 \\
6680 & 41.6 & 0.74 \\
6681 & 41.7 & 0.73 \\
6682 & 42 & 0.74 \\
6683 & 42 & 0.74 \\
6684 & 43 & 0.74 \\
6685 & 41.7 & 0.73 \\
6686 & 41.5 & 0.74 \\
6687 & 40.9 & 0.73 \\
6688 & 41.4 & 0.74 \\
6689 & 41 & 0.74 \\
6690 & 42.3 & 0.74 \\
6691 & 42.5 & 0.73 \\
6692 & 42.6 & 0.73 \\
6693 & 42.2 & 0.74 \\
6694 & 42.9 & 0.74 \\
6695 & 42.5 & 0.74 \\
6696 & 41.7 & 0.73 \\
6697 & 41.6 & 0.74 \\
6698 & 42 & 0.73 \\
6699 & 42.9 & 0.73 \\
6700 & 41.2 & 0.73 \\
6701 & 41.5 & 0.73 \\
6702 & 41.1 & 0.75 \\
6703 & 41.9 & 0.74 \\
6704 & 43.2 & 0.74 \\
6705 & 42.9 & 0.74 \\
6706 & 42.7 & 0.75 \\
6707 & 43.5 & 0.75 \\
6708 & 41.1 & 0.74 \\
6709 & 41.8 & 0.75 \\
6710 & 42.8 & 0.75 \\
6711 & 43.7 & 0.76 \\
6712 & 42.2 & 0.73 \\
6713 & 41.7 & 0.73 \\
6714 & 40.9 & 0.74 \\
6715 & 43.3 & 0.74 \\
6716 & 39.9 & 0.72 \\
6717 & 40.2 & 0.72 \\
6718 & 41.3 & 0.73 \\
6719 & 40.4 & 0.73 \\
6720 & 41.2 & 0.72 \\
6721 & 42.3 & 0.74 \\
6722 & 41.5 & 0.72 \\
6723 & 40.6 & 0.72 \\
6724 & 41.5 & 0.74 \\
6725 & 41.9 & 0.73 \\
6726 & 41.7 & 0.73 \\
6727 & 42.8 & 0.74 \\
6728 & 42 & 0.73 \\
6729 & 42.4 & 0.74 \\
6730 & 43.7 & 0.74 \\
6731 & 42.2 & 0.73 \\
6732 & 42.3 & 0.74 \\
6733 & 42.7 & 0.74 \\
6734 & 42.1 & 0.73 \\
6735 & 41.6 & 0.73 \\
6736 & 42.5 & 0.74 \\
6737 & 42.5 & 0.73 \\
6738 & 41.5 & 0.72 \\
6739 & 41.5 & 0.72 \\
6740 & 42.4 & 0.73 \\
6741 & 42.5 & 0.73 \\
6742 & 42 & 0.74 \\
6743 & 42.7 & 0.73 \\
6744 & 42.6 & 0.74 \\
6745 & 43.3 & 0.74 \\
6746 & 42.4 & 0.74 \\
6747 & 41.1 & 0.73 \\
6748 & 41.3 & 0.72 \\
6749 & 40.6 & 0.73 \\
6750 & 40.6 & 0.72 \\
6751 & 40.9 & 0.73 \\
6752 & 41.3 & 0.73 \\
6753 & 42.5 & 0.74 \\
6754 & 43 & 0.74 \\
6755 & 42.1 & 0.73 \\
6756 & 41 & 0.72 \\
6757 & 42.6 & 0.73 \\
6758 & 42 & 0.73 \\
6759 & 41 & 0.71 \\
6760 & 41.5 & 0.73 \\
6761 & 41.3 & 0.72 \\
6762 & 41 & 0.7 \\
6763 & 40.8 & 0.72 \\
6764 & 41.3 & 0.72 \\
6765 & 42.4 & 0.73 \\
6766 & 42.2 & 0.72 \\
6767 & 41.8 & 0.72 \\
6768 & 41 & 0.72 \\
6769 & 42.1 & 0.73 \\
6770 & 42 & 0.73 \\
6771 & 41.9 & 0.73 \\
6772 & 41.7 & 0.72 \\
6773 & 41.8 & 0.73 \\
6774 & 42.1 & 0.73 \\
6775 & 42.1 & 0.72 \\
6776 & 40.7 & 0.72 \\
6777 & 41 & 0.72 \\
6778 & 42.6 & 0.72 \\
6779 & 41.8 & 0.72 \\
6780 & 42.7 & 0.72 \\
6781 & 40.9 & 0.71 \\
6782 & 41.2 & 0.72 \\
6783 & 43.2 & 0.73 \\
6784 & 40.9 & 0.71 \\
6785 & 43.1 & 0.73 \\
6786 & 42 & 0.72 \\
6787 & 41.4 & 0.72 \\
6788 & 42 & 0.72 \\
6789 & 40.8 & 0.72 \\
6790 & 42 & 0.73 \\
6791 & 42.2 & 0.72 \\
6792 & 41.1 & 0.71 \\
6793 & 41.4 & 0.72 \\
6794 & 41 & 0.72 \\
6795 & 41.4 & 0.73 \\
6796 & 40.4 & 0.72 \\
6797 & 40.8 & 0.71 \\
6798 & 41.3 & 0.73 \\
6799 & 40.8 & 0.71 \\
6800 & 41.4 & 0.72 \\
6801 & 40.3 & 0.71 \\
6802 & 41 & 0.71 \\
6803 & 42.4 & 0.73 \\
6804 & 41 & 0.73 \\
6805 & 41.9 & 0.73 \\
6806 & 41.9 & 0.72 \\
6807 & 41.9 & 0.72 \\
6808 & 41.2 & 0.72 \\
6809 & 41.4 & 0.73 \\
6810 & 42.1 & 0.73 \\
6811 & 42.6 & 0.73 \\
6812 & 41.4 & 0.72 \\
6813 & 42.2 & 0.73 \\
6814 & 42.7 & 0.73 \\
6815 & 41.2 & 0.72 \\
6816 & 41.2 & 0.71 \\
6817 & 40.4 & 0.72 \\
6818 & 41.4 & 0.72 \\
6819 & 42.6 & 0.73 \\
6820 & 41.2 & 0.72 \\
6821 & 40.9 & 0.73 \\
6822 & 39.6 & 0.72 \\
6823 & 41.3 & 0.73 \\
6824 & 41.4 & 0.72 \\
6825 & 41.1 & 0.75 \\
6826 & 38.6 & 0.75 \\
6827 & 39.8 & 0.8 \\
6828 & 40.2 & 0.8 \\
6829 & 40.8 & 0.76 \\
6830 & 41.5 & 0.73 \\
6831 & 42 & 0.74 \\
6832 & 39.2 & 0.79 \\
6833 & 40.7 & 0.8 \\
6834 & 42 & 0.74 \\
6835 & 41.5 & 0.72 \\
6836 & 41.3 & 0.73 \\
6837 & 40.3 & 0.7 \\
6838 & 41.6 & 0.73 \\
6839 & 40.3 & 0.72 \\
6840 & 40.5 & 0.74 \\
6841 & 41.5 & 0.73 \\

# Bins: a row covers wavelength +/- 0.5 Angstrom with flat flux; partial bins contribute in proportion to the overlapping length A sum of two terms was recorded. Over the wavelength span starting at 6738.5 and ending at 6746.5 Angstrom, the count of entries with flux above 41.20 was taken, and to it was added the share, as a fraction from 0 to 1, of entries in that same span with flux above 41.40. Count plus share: 9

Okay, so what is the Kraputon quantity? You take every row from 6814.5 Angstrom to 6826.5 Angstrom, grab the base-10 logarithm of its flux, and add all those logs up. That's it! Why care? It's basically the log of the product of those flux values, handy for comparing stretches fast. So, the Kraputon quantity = 19.3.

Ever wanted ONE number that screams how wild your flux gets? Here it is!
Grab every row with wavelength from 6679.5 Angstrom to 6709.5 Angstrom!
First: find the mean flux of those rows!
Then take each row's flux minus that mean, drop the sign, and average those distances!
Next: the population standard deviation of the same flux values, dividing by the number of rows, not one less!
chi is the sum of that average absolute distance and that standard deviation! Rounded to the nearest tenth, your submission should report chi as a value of 1.3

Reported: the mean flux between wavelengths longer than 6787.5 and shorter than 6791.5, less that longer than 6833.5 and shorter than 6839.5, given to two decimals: 0.58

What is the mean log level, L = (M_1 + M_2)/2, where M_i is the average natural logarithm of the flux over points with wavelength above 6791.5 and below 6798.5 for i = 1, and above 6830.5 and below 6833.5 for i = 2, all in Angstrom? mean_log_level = 3.71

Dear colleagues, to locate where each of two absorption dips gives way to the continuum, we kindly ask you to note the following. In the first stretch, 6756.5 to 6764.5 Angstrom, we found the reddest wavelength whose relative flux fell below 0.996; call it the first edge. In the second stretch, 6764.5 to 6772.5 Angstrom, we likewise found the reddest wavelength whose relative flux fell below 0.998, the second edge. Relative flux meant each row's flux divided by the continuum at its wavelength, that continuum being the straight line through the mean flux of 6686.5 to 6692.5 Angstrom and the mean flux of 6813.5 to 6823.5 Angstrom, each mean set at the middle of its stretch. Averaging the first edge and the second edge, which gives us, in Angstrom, 6766.0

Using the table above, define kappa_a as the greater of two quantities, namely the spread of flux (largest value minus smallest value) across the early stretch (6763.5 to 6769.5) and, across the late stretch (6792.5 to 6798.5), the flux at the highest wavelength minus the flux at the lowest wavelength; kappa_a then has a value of 1.4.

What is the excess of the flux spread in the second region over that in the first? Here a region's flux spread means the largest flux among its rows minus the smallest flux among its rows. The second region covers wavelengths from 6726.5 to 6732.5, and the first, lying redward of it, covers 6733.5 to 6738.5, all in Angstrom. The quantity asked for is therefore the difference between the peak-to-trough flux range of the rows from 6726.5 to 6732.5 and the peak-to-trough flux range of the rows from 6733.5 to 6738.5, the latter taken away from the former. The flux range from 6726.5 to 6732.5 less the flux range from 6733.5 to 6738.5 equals 0.70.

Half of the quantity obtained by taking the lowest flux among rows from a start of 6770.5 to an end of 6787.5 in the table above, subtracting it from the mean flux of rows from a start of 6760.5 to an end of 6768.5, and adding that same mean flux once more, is 21.1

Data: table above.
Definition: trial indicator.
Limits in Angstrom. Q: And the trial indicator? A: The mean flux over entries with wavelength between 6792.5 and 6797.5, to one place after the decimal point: 41.0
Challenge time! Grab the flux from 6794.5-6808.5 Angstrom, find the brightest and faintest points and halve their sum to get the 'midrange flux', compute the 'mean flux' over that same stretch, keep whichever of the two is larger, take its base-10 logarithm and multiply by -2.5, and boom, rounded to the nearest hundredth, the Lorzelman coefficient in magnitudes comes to -4.04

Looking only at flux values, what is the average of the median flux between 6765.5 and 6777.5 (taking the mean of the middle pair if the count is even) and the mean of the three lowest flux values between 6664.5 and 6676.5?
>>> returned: 41.8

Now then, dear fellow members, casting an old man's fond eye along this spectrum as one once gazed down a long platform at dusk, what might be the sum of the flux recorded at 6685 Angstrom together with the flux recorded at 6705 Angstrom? 84.6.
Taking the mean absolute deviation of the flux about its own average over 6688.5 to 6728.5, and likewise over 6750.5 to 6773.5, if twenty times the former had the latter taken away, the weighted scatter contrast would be 14.2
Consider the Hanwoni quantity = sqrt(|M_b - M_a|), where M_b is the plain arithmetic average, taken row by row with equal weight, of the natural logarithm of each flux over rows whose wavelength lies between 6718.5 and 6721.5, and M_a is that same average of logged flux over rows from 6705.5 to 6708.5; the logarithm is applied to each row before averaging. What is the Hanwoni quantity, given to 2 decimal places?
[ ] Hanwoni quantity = 0.16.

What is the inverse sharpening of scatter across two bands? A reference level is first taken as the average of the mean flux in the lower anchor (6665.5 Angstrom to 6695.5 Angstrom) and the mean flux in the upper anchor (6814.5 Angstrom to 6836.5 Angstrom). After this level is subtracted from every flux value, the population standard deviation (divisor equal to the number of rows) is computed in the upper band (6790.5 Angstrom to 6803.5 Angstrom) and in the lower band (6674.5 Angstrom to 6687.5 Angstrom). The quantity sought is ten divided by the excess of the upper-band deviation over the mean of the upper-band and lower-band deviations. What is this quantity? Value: 527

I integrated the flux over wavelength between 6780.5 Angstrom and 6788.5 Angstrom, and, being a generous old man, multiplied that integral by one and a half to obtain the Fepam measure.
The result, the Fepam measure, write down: 502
